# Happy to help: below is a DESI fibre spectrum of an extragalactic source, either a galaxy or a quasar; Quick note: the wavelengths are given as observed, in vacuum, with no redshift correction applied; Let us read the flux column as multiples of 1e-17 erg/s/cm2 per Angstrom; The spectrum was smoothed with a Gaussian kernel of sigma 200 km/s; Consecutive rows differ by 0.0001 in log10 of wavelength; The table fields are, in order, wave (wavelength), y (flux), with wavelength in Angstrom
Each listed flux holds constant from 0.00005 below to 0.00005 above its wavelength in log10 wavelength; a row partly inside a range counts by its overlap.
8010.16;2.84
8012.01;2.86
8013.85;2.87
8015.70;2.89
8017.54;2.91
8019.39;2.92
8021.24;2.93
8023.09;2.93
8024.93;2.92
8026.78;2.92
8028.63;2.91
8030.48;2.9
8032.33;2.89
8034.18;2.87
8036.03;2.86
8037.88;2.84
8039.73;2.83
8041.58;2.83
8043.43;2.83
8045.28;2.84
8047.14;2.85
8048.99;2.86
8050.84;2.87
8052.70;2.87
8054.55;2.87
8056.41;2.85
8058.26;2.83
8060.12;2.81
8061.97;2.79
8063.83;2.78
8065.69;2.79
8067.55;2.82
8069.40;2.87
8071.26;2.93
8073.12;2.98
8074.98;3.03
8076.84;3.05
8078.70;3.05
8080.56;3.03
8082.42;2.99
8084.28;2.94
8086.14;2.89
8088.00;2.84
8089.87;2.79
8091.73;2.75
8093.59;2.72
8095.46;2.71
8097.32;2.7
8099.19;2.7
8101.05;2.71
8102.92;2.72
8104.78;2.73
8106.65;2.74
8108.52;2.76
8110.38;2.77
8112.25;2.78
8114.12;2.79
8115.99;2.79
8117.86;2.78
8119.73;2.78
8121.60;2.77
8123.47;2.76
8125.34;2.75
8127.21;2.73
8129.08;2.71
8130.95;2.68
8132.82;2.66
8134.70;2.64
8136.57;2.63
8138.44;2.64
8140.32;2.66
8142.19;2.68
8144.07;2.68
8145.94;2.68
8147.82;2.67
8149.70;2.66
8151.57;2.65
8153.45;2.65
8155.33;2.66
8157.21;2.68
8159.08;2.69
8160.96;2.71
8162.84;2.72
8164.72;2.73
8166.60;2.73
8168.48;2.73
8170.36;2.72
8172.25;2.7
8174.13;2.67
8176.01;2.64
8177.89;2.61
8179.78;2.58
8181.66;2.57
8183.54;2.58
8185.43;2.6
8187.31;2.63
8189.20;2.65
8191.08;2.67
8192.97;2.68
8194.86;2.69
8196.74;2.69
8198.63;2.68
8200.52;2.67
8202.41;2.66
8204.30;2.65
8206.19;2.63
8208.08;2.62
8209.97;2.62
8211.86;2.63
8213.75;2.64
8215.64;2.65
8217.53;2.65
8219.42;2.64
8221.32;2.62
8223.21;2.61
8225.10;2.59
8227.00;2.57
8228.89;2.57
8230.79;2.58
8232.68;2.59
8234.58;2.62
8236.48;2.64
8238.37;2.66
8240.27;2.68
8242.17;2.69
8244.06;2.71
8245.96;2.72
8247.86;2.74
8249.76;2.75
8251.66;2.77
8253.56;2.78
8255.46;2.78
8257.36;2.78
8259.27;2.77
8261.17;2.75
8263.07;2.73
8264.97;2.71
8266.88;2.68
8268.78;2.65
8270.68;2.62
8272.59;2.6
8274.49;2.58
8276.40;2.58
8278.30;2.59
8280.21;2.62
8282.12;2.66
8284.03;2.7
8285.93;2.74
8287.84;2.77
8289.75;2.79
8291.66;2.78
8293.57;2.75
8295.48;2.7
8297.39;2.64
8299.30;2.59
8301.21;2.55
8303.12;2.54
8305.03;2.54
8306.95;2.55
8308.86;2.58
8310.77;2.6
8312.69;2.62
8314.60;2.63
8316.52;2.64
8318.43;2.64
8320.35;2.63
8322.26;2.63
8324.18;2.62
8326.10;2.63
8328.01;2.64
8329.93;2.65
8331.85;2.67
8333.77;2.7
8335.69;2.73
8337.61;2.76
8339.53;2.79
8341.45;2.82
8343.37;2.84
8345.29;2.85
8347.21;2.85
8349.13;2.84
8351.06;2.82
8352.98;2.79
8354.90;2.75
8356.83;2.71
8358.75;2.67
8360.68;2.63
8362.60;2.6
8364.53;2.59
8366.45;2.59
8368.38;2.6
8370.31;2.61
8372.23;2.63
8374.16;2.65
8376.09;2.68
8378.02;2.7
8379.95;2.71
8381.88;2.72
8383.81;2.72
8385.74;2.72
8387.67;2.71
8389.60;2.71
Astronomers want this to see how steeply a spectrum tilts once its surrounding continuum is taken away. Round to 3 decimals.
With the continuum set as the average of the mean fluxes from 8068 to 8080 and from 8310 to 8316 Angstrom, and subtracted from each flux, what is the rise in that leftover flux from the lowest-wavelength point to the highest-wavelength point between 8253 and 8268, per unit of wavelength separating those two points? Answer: -0.008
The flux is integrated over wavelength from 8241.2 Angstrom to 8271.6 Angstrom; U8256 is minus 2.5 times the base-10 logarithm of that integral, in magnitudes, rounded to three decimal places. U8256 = -4.797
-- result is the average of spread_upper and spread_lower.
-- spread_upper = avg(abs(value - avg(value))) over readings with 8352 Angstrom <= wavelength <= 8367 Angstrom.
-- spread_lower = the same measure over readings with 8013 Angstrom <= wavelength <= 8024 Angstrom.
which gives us 0.041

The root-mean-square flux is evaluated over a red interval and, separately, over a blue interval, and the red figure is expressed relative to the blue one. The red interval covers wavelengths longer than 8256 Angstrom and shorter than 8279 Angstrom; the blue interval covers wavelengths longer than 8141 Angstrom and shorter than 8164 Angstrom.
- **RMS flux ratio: 1.00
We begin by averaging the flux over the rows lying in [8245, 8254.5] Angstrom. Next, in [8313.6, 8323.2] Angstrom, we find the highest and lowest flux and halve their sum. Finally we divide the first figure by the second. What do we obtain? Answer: 1.04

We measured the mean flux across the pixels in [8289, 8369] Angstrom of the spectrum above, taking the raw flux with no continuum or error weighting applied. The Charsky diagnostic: 2.68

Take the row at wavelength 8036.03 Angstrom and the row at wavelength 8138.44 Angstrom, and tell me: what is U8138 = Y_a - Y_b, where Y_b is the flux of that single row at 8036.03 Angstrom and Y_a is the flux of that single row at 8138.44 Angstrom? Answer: -0.22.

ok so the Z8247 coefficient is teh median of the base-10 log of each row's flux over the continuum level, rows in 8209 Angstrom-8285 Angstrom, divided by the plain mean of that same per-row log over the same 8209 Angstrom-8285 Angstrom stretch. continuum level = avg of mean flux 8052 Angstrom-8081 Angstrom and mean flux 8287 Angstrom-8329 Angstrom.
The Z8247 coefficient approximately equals 1.12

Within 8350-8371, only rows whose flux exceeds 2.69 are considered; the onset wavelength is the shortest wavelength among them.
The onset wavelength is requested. 8351.06 Angstrom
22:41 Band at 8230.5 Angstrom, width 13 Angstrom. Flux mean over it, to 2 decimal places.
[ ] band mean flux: 2.59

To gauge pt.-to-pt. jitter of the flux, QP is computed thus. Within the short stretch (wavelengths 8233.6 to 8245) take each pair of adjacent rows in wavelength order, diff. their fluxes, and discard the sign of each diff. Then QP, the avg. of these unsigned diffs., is 0.018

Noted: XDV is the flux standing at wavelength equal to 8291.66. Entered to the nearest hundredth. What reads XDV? 2.78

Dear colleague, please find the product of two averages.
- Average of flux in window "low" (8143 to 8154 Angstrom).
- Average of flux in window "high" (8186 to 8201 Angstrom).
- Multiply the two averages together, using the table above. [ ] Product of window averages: 7.1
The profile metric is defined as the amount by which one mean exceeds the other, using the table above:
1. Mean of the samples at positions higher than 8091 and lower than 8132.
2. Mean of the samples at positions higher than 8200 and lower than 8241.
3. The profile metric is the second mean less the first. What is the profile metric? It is -0.12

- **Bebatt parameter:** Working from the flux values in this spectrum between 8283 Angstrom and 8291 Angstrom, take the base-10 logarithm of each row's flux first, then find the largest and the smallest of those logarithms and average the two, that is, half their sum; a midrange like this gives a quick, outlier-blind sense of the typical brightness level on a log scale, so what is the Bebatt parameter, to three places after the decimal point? 0.438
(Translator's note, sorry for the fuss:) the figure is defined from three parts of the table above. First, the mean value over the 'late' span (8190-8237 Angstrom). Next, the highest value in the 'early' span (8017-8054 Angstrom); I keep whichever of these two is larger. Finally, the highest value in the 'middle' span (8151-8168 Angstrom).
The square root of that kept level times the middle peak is 2.83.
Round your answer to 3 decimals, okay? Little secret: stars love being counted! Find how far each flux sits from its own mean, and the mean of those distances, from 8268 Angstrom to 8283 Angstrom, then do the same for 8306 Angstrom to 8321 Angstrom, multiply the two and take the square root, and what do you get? 0.025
